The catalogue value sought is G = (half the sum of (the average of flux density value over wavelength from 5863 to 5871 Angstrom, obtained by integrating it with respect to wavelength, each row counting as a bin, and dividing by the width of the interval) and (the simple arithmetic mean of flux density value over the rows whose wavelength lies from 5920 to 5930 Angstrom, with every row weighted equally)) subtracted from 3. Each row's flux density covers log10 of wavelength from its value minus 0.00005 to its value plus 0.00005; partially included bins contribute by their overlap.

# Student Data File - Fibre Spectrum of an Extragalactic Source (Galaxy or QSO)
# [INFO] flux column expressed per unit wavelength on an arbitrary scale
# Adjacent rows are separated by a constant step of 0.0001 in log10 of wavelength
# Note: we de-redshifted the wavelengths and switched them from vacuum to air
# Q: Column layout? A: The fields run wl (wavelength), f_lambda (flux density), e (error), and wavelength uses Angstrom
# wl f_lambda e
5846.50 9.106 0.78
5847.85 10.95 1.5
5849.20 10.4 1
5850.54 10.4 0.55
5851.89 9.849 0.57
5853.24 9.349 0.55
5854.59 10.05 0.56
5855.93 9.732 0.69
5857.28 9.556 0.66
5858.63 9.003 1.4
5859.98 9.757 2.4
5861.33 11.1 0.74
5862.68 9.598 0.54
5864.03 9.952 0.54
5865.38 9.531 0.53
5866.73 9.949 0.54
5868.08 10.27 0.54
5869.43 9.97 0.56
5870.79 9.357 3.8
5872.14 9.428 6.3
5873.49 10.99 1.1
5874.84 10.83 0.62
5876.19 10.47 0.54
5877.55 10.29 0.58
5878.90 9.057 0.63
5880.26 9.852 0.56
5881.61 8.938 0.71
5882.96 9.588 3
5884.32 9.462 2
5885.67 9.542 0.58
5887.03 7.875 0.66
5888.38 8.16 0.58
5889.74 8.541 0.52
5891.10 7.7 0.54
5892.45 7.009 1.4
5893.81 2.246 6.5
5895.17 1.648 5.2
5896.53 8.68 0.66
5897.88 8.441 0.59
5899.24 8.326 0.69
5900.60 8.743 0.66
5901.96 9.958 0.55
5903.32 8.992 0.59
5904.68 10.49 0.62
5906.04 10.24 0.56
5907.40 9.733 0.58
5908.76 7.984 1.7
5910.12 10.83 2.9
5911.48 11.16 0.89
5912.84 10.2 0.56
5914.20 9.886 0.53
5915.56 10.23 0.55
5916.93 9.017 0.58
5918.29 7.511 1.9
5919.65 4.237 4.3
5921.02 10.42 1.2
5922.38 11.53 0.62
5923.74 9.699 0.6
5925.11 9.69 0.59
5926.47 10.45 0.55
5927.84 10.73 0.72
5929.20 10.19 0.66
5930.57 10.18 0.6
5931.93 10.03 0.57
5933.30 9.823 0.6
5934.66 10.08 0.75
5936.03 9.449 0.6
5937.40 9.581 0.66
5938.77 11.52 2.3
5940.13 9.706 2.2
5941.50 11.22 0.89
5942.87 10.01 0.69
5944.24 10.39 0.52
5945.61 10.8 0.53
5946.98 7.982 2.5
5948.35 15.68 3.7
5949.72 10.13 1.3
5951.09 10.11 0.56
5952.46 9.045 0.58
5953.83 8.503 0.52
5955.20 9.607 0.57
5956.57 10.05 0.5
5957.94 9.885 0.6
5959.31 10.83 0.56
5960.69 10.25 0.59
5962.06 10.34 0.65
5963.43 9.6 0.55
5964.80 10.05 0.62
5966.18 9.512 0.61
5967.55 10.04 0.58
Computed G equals -7.1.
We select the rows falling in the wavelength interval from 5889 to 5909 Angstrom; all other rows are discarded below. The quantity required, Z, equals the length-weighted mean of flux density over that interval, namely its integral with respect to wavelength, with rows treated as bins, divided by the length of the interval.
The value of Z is 7.9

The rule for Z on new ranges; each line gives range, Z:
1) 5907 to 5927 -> 9.5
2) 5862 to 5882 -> 9.9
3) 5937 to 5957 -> 10.3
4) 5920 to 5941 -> 10.1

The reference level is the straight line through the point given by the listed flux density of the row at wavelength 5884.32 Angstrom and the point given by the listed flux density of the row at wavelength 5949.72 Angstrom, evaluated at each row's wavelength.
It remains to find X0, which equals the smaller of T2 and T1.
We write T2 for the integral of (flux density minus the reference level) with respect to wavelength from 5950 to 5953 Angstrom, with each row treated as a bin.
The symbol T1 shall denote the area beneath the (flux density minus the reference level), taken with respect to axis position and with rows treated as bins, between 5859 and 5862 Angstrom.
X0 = -1.4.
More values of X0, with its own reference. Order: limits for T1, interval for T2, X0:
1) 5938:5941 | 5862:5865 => 1.5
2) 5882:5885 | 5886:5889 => -3.9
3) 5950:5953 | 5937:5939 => -1.4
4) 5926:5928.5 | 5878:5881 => 0.3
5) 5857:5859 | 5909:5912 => 0.1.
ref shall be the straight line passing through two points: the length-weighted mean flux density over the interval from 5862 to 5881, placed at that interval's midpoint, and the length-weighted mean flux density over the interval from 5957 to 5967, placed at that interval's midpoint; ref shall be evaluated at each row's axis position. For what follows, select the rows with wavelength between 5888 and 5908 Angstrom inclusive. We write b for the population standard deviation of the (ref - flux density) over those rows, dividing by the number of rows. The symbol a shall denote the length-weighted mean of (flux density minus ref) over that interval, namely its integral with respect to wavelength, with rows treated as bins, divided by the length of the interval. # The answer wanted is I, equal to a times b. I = -5.2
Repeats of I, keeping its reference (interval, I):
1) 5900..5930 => -0.6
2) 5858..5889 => -0.2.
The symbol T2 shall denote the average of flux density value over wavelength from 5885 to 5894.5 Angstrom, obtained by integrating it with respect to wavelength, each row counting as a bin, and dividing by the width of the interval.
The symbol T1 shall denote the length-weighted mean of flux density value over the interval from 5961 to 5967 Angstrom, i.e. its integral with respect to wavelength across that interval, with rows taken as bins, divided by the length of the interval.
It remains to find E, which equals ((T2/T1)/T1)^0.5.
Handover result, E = 0.272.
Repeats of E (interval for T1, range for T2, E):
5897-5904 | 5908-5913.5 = 0.357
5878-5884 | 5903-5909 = 0.330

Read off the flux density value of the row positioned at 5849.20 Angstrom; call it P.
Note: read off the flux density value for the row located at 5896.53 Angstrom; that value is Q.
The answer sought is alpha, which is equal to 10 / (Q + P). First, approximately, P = 10.4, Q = 8.68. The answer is 0.524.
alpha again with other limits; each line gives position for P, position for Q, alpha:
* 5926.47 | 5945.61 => 0.471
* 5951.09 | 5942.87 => 0.497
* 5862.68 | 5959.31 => 0.490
